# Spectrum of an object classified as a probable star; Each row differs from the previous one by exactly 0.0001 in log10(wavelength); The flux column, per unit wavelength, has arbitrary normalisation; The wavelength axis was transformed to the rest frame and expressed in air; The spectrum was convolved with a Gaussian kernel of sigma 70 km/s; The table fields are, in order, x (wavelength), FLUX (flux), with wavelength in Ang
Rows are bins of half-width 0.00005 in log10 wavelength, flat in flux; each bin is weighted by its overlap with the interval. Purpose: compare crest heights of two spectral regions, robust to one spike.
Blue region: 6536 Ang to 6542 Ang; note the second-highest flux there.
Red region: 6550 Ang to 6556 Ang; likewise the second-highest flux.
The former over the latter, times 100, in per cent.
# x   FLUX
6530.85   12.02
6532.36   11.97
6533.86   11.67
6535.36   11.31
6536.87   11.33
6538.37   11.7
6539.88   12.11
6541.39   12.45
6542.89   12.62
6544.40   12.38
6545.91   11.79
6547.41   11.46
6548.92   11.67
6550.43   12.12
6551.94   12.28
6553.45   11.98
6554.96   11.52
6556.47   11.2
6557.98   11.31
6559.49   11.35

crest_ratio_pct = 100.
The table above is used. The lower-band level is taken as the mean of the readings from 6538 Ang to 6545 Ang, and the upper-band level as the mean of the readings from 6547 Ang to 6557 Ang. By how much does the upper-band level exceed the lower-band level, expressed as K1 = -0.5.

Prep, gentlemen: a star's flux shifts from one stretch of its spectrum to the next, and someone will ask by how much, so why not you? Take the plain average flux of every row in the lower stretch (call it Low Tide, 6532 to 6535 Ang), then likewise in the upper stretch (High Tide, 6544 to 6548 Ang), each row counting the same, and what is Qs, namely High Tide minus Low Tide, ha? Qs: 0.1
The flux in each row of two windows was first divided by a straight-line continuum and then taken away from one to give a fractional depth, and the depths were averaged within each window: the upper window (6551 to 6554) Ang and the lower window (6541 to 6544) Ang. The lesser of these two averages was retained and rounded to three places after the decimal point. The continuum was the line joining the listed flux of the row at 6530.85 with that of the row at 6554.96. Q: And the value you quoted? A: -0.064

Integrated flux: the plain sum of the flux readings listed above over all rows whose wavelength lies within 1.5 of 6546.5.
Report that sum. 23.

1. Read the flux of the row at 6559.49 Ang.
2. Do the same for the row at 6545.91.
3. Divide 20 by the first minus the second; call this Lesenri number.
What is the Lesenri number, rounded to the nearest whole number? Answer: -45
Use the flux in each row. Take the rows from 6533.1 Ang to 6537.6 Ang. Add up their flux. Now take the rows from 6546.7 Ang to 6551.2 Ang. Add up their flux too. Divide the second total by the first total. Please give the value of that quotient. 1.0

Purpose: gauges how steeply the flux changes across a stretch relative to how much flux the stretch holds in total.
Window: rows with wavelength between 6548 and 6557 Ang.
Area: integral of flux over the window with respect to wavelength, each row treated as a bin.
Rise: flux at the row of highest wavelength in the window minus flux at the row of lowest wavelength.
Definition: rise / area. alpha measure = -0.0044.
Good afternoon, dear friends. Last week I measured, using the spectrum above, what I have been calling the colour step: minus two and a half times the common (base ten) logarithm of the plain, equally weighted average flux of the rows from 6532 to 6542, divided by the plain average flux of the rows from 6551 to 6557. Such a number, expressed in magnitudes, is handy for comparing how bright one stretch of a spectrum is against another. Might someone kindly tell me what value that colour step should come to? 0.00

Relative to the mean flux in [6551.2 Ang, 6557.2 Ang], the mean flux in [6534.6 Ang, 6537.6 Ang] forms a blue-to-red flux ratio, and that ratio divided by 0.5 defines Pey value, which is 1.93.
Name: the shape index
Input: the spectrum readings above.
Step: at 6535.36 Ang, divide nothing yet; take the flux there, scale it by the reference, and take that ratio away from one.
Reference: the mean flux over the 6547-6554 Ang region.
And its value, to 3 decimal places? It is 0.050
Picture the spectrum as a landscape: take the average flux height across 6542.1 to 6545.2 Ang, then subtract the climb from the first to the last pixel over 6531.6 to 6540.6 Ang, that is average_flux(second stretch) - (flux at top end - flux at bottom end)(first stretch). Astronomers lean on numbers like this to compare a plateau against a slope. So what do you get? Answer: 12.4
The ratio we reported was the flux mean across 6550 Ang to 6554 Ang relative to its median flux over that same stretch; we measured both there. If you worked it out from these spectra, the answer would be 1.00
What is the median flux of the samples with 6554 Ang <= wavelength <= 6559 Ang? 11.3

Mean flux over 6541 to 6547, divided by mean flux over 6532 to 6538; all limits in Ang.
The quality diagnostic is 1.06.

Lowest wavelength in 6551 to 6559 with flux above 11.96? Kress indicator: 6551.94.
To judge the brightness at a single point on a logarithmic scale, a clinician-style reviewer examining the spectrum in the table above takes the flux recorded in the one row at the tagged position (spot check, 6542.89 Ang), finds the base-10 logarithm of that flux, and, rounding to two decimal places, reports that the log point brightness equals 1.10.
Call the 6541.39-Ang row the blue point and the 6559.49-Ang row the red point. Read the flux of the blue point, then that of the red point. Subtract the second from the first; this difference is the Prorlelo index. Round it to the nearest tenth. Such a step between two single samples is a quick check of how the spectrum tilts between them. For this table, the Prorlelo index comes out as 1.1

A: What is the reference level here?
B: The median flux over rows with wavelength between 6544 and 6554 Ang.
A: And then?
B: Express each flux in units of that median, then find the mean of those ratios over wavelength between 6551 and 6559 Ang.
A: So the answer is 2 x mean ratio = 1.95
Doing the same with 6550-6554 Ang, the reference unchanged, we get 2.02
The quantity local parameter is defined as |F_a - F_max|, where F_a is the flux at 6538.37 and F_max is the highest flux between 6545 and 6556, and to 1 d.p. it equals 0.6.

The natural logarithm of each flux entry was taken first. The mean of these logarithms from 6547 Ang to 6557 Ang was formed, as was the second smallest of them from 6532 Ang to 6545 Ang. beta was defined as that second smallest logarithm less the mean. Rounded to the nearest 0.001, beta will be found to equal -0.036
